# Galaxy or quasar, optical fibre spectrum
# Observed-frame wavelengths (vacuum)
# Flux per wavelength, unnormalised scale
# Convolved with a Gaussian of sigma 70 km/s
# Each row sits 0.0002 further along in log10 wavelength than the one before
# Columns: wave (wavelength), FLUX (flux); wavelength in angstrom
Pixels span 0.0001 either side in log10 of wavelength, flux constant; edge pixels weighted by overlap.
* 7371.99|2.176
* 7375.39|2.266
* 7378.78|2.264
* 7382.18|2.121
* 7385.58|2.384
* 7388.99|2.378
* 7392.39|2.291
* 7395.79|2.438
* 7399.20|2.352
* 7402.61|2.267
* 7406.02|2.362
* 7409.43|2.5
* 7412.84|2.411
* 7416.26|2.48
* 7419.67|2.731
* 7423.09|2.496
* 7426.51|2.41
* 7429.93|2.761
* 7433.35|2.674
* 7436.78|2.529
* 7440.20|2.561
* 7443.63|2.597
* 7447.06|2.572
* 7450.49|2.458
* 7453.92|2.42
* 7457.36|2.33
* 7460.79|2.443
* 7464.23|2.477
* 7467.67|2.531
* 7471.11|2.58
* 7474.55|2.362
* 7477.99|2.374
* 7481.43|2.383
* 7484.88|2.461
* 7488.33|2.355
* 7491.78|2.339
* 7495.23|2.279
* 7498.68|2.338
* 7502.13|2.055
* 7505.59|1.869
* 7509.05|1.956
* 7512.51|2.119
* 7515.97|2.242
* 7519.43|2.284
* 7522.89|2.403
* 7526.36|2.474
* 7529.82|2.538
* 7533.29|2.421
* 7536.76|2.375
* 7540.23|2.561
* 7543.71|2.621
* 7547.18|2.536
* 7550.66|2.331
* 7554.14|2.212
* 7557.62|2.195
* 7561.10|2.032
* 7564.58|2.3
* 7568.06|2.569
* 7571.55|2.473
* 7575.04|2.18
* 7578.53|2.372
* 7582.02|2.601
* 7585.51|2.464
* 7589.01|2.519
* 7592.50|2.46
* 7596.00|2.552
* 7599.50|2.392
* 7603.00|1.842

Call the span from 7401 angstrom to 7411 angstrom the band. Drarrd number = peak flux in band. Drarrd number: 2.5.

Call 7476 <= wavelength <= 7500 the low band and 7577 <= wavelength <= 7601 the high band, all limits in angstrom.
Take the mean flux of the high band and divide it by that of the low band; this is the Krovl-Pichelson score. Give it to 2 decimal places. 1.05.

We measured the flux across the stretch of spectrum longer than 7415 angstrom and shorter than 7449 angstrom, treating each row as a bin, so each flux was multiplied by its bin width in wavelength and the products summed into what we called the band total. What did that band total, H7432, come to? 88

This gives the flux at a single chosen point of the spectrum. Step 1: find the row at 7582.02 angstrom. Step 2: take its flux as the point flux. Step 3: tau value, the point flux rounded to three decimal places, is 2.601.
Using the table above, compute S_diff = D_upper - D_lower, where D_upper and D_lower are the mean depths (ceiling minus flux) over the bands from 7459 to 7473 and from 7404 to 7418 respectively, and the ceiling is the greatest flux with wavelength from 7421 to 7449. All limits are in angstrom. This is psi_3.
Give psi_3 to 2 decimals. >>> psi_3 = -0.07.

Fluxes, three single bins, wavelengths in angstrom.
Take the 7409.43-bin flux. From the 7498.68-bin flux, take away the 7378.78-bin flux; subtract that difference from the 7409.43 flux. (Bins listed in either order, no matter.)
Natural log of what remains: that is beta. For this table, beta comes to 0.89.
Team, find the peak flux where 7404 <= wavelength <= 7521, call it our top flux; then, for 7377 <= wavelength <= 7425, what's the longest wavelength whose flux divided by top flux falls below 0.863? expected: 7406.02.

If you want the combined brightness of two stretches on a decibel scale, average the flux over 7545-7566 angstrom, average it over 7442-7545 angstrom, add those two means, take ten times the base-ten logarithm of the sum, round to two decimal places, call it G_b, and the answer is 6.67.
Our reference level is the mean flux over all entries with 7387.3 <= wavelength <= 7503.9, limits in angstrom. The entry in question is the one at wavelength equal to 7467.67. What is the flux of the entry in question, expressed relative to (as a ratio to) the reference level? 1.04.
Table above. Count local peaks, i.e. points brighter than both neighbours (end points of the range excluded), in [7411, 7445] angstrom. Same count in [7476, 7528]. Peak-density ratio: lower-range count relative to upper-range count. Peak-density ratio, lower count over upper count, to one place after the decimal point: 1.0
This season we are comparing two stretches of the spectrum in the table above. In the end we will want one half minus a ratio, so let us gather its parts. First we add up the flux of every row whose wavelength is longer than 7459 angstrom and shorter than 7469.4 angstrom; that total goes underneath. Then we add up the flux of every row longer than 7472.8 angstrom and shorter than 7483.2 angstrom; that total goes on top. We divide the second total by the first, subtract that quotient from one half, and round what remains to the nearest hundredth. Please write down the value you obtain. -0.46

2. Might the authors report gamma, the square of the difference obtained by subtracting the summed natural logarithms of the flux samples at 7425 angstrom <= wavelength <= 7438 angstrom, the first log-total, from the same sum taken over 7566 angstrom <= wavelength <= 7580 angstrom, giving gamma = 0.10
